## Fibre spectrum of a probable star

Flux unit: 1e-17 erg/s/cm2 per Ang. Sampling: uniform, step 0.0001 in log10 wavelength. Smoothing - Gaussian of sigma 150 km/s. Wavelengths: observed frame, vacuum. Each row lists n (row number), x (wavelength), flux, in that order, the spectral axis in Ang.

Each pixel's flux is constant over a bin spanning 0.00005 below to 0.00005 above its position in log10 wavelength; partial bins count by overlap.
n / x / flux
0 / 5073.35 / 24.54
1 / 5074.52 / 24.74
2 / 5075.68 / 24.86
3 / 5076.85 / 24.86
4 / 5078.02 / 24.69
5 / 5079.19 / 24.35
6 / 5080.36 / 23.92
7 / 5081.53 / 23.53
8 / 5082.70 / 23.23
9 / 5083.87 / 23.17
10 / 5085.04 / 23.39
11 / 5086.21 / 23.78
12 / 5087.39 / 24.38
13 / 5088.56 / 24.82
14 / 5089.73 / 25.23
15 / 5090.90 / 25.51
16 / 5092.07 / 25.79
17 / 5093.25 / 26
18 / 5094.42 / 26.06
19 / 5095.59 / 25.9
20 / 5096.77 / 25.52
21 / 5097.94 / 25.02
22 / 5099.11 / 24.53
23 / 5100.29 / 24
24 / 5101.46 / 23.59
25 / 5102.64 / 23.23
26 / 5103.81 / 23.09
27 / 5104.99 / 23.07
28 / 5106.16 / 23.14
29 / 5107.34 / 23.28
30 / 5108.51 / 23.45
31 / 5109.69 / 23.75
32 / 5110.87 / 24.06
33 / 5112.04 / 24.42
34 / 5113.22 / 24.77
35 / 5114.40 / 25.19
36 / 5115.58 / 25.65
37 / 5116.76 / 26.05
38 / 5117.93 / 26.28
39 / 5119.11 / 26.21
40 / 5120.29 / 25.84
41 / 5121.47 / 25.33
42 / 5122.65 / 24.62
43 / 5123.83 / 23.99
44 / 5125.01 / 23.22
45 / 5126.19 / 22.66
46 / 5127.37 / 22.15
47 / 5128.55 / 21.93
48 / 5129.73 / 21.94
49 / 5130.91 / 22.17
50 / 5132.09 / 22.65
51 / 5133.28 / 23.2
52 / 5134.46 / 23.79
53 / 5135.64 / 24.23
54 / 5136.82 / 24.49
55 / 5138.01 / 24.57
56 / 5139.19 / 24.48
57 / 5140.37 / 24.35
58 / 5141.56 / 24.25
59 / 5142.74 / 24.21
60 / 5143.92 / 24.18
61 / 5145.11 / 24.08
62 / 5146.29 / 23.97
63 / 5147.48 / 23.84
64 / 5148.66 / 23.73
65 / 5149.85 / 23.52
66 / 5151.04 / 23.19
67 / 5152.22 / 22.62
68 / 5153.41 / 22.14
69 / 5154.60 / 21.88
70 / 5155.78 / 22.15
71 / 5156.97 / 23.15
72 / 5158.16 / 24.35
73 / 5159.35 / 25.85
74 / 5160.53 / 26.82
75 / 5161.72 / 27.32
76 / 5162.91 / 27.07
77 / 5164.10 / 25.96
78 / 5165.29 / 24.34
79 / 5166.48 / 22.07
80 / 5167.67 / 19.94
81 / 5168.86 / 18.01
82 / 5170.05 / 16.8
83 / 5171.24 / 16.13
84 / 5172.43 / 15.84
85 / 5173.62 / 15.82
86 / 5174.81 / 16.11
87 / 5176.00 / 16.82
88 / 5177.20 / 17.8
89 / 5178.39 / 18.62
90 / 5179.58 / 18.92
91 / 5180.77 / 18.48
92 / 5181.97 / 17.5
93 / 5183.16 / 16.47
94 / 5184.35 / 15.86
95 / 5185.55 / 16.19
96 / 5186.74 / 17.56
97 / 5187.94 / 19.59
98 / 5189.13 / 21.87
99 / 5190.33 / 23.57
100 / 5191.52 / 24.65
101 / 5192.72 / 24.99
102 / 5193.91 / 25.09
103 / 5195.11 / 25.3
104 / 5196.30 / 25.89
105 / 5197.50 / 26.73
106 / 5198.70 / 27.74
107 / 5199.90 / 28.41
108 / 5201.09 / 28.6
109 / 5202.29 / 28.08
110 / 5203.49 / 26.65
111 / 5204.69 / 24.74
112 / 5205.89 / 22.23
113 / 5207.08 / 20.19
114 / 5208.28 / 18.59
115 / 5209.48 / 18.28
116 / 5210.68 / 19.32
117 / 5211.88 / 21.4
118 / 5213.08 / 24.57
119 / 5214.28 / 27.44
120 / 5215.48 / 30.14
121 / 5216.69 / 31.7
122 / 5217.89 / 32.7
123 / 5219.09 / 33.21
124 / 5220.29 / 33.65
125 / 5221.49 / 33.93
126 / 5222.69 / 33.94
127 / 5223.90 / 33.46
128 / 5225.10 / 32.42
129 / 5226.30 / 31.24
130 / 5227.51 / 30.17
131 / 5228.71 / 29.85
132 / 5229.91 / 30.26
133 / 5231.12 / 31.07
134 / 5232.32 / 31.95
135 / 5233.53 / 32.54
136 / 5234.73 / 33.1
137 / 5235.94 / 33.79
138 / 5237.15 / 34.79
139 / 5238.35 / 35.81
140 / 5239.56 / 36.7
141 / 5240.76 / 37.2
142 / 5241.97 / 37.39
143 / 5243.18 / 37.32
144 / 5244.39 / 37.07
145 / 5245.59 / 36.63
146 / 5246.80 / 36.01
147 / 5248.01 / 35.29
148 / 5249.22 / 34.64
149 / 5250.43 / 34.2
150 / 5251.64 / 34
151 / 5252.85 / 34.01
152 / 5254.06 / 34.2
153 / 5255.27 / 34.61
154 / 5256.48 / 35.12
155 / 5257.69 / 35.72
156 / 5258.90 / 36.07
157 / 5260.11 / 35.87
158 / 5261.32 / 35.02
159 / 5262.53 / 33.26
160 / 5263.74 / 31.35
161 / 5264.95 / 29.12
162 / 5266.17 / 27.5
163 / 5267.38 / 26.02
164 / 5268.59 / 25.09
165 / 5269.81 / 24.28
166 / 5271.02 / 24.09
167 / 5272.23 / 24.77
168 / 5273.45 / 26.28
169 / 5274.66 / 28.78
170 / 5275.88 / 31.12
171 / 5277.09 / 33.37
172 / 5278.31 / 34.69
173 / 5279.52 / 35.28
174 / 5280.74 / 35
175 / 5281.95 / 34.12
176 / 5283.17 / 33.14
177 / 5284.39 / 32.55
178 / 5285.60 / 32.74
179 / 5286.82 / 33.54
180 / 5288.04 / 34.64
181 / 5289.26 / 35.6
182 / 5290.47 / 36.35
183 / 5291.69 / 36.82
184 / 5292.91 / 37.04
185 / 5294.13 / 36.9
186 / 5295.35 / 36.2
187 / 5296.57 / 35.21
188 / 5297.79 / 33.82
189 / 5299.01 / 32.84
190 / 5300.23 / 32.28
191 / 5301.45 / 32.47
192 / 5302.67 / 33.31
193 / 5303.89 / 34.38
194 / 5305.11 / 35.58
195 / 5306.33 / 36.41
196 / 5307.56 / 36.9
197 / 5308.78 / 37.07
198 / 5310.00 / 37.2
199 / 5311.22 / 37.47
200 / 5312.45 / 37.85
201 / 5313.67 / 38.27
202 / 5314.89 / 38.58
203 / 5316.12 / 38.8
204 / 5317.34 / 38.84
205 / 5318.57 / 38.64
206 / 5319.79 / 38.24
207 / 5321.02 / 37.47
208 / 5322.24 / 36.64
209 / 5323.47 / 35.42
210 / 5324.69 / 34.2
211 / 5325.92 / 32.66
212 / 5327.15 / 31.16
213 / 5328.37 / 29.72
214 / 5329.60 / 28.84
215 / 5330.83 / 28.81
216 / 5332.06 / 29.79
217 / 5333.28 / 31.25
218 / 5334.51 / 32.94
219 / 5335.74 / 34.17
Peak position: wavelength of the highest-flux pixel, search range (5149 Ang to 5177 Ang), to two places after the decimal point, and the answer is 5161.72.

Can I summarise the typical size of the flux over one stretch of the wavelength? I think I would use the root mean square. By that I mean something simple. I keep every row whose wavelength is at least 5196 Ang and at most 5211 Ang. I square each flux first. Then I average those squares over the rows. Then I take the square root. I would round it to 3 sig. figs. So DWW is 24.6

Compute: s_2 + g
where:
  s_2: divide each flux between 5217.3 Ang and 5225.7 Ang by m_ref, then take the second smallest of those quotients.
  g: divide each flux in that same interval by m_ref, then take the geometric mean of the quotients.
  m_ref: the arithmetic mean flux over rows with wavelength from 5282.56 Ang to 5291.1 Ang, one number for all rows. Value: 1.94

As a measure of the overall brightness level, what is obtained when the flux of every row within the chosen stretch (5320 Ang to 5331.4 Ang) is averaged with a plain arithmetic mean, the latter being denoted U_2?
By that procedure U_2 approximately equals 33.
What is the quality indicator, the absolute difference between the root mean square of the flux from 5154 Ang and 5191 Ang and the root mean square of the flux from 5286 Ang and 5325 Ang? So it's 16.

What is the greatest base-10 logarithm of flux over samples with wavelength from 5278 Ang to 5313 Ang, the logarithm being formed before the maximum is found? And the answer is 1.58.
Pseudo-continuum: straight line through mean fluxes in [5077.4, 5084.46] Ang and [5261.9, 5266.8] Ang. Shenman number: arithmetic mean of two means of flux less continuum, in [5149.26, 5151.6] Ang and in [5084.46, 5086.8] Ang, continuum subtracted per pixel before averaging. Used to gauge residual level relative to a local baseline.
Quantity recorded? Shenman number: -1.7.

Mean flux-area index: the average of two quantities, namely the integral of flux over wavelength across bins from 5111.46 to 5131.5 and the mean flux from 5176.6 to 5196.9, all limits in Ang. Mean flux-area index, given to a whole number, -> 253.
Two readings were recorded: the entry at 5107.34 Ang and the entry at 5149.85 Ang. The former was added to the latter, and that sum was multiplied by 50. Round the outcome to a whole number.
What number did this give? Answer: 2340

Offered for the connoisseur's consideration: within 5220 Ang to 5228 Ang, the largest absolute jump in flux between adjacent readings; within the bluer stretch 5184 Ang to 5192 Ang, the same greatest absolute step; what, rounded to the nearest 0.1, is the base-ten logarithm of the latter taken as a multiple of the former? 0.3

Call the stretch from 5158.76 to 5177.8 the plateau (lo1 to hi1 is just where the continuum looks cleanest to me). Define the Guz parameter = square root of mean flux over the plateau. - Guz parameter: 4.56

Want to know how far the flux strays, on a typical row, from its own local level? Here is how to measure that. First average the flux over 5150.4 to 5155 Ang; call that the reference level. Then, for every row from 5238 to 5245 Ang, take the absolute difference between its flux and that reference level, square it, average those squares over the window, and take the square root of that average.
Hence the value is 14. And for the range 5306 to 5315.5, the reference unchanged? 15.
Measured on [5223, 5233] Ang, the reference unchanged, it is 9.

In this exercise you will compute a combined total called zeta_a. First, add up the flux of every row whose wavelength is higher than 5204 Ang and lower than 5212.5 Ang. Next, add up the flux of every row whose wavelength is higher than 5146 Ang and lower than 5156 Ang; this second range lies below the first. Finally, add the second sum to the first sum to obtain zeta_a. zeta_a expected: 352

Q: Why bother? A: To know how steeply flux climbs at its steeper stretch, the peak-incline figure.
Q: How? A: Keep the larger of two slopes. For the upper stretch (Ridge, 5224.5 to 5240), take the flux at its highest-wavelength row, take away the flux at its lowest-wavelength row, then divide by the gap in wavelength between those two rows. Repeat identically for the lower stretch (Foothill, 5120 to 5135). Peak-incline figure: 0.30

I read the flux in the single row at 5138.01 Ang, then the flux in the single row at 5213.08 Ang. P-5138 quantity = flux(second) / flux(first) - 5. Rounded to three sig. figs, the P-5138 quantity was -4.00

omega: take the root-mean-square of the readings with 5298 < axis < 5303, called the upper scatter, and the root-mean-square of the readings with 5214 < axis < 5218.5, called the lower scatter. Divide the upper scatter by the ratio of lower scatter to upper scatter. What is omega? 35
